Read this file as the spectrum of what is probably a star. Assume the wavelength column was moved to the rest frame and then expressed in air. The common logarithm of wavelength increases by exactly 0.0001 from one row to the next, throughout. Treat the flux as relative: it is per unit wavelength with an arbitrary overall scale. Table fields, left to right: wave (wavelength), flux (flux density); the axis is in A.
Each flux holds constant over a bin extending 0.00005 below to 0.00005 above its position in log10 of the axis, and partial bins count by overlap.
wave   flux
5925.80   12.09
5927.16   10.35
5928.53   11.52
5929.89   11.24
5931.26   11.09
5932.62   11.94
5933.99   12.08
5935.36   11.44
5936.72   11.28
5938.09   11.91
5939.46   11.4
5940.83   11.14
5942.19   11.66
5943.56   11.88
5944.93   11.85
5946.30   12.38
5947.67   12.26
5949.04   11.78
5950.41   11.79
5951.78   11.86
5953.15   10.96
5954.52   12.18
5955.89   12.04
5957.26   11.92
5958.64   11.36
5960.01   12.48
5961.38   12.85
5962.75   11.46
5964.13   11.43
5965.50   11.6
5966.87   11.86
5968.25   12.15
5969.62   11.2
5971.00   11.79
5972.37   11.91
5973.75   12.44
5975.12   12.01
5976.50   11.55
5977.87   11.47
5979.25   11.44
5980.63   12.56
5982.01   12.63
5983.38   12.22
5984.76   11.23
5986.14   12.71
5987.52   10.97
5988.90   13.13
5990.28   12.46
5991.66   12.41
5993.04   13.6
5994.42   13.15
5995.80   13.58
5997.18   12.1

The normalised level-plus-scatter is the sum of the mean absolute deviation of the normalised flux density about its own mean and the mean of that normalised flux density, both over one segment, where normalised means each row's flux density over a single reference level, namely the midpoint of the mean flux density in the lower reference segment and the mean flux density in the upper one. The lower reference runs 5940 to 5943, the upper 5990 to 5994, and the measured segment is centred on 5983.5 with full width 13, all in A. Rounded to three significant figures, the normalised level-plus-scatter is 1.05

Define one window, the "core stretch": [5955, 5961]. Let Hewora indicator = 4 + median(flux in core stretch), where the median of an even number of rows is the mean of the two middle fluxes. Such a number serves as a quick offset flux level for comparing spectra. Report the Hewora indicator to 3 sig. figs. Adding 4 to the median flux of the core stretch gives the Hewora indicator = 16.0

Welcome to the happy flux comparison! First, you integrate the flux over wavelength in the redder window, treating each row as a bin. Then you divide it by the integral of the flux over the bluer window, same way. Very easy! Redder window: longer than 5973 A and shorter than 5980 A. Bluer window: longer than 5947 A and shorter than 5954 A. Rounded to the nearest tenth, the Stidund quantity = 1.0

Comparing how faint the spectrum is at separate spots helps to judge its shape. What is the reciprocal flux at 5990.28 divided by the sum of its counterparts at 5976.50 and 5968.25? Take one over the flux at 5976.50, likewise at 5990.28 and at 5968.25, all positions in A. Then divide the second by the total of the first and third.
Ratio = 0.475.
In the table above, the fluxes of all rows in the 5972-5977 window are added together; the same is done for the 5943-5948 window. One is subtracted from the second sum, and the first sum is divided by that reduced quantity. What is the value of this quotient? 1.01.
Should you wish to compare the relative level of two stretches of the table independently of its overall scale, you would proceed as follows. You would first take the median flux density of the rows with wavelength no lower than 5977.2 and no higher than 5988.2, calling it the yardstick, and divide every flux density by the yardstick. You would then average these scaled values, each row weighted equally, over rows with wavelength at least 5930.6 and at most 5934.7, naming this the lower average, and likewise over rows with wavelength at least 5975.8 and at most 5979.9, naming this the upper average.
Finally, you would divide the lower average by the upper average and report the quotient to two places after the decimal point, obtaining 1.02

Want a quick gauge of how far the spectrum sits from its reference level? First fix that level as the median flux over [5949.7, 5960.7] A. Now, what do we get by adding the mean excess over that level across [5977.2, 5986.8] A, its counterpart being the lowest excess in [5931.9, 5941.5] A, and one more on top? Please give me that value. 0.4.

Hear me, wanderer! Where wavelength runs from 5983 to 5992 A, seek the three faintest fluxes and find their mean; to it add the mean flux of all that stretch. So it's 23.6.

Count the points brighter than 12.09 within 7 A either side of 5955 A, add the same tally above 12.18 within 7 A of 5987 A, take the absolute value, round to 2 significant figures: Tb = 11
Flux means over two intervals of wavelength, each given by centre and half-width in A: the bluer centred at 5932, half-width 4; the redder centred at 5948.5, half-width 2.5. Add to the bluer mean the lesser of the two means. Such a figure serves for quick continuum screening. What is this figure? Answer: 23.1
